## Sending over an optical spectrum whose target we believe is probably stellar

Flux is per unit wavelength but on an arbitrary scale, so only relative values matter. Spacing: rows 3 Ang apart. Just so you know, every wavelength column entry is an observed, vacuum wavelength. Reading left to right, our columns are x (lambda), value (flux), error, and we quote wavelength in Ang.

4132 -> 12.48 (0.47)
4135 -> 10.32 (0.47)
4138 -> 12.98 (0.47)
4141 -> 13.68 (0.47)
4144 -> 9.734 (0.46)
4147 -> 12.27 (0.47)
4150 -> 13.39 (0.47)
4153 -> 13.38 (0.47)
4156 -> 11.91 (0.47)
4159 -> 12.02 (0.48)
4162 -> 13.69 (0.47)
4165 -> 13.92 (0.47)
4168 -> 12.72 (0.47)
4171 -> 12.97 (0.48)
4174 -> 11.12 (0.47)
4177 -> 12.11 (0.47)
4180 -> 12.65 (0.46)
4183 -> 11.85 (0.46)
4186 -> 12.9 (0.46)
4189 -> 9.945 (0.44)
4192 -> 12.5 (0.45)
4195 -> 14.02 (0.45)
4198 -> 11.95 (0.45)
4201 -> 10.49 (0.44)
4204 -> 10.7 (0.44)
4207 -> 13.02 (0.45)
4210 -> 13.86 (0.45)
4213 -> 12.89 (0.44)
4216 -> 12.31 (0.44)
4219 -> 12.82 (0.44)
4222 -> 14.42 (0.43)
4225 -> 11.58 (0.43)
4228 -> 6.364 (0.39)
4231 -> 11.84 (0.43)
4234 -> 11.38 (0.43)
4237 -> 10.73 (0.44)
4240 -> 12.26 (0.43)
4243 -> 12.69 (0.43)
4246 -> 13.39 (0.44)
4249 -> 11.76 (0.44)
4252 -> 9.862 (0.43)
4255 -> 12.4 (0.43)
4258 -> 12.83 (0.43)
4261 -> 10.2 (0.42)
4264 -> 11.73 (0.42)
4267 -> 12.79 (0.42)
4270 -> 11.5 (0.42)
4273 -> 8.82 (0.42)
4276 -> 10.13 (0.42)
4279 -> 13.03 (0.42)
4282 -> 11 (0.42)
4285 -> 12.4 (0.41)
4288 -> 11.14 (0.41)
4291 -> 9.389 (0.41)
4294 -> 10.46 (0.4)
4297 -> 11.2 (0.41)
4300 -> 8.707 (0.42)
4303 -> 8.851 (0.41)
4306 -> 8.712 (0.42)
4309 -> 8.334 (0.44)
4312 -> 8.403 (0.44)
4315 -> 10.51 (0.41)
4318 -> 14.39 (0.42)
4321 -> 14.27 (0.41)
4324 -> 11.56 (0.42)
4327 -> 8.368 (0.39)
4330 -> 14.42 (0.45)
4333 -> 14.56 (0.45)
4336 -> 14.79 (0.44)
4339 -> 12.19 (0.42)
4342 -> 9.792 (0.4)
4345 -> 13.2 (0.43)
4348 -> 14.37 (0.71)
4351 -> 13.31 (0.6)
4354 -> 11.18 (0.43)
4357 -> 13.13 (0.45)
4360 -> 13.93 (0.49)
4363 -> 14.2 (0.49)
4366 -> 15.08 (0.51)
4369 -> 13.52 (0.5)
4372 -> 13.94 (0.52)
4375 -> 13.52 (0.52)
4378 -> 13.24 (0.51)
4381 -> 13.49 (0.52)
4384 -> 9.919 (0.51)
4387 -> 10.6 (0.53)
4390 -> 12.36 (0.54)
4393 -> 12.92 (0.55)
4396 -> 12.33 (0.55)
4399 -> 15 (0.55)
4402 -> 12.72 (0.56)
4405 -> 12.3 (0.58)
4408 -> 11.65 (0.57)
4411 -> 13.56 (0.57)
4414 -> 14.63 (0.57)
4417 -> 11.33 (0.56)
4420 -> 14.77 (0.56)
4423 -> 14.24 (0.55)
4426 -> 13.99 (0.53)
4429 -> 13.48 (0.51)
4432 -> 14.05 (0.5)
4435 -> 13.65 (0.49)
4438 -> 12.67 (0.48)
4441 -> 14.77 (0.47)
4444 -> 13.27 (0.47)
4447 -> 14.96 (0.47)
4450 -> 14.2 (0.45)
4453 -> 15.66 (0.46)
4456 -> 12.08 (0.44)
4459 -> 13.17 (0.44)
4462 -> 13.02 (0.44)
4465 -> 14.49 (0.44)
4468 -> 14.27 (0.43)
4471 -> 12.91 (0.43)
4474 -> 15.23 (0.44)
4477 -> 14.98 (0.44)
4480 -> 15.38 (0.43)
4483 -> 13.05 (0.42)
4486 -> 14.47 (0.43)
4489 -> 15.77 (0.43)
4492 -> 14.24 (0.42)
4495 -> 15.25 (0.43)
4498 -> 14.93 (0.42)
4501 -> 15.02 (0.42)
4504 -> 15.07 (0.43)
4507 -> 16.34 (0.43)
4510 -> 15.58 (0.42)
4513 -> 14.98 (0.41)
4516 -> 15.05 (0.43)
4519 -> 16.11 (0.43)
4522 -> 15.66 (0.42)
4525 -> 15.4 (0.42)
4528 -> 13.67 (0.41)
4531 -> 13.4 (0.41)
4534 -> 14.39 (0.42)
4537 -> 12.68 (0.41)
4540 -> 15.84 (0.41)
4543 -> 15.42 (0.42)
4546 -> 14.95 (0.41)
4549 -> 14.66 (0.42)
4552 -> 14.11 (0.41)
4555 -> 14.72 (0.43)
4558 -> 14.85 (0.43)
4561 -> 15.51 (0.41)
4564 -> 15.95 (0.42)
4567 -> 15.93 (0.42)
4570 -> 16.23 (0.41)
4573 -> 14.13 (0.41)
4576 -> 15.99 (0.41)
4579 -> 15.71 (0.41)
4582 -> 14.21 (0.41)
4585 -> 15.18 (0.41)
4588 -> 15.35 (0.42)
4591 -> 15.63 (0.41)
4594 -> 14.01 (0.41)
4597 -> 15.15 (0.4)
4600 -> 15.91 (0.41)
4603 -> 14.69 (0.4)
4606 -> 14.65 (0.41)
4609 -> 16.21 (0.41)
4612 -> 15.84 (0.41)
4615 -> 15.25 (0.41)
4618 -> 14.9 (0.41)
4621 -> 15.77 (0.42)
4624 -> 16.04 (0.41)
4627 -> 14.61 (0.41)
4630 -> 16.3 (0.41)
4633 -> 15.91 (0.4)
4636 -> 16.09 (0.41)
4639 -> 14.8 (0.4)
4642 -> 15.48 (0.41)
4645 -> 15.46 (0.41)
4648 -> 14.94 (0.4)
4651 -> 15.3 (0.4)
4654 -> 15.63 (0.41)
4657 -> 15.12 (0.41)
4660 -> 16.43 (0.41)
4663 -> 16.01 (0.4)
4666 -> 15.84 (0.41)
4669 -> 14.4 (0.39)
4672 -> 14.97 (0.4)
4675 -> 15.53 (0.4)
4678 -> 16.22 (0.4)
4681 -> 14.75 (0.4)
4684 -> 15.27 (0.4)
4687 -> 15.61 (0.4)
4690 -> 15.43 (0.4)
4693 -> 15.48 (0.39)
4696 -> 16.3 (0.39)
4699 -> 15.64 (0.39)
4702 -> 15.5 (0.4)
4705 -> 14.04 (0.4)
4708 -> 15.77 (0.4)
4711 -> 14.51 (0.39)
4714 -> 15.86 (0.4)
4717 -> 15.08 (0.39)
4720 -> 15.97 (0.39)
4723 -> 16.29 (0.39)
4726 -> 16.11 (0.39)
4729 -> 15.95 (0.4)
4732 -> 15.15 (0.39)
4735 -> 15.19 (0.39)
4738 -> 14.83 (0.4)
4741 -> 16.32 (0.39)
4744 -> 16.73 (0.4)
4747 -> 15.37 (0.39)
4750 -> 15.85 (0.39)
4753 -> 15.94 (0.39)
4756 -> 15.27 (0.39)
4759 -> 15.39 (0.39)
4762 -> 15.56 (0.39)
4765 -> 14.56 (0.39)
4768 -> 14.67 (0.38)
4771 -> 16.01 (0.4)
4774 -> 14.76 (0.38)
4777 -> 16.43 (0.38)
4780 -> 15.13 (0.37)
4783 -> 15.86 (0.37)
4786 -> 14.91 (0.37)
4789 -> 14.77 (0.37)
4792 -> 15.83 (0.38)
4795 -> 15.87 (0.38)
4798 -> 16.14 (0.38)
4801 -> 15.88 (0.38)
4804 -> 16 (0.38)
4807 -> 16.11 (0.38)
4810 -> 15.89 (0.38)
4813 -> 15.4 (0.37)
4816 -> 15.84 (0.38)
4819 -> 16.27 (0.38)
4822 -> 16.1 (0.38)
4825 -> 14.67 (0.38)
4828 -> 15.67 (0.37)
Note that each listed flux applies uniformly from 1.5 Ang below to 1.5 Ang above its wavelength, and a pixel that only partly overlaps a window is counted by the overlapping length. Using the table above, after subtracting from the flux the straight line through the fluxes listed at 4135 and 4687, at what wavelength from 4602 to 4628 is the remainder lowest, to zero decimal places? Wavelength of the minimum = 4627 Ang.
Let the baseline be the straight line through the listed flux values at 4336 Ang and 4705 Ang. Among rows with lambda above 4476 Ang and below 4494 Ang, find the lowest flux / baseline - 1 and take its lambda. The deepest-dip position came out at 4483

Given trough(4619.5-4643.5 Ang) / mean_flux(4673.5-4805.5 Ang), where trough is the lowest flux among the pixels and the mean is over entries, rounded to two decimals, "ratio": 0.94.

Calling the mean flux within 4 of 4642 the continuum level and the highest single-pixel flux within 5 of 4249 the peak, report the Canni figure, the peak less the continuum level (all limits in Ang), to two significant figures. -1.9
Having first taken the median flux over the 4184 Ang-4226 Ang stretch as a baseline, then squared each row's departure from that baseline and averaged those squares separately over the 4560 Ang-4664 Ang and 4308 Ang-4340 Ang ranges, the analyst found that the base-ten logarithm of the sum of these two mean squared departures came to 1.18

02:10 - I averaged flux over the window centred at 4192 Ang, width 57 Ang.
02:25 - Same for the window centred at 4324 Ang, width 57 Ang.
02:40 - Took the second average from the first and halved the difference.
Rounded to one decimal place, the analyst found 0.4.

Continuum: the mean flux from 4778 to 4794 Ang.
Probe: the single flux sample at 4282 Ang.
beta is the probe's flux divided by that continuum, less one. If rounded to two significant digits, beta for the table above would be -0.28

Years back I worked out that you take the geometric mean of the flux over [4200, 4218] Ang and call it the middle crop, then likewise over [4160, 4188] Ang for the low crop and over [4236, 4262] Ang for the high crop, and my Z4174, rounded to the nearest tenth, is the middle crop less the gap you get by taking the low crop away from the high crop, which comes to 13.0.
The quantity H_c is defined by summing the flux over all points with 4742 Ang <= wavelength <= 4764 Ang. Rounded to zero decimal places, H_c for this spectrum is 110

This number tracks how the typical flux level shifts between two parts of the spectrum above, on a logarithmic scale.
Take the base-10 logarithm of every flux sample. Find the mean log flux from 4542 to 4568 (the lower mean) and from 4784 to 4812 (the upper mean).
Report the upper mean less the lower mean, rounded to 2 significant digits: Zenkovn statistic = 0.017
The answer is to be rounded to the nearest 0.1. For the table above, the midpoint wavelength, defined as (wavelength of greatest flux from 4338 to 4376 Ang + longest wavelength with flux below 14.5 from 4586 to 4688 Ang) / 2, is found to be 4517.5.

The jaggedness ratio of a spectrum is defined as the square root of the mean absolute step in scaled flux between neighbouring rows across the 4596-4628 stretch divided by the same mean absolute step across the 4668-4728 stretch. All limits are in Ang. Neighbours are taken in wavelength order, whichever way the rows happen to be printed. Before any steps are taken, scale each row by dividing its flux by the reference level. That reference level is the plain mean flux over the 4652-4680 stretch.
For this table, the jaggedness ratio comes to 1.01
